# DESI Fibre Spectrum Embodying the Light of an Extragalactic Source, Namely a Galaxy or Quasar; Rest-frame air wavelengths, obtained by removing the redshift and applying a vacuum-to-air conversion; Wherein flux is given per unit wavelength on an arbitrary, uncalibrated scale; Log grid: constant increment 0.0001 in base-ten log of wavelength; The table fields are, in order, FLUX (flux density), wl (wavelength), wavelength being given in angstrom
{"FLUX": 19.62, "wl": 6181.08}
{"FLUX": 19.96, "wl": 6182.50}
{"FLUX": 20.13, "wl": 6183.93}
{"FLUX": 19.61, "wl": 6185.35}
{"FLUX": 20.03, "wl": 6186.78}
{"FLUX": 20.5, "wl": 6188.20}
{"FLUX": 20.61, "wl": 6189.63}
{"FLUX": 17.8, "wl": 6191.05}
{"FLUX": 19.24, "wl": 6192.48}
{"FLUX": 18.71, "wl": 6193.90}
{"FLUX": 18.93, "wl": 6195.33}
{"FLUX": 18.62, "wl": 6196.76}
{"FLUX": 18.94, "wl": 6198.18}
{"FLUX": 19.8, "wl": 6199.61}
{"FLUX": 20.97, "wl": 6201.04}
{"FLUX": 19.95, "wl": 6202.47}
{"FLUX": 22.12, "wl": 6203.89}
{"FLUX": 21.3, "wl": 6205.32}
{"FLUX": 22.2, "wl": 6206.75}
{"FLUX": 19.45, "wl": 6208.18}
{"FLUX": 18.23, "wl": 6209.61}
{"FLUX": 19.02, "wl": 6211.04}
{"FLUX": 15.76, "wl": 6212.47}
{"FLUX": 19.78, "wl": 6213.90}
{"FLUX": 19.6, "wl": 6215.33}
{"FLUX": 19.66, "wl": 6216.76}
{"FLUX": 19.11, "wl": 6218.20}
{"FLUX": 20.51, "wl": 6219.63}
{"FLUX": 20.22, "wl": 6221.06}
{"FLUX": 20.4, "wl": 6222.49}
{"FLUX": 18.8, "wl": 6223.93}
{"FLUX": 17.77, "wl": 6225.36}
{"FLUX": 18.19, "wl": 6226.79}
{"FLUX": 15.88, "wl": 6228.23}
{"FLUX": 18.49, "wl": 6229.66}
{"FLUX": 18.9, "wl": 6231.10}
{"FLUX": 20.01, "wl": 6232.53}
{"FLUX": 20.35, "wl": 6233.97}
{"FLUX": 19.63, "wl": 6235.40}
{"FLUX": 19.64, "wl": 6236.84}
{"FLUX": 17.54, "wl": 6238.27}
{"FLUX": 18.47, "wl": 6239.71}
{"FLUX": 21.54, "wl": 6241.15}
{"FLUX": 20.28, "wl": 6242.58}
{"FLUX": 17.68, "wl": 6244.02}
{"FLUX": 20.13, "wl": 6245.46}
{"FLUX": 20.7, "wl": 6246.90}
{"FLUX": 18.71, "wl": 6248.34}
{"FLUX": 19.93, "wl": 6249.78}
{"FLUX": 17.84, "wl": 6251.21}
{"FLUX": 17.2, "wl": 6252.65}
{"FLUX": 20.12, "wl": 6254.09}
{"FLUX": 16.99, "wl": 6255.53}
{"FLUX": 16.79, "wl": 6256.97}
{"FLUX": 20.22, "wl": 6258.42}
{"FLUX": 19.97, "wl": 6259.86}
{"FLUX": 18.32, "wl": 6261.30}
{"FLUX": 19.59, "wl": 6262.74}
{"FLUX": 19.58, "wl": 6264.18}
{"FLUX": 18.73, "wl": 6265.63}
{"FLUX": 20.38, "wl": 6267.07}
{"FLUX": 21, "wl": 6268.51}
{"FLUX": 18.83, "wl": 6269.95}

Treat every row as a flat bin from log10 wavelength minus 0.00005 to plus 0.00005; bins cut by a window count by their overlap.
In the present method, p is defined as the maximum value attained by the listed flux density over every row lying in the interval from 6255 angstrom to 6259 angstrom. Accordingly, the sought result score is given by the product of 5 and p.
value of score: 101.1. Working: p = 20.22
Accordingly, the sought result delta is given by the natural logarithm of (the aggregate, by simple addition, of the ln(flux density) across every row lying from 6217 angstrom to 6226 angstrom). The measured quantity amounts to 2.88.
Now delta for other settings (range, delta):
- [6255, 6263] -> 2.86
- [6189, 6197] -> 2.87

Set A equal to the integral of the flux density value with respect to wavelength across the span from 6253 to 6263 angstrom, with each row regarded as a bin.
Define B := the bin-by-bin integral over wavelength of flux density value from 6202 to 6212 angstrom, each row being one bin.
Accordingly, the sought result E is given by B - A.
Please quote 15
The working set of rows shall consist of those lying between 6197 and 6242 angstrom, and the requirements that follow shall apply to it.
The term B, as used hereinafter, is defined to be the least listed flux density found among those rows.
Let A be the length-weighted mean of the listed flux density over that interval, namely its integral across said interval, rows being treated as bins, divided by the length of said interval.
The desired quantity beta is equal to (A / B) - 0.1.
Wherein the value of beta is 1.132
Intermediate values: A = 19.42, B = 15.76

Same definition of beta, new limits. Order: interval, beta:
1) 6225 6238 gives 1.081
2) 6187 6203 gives 0.994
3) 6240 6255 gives 1.026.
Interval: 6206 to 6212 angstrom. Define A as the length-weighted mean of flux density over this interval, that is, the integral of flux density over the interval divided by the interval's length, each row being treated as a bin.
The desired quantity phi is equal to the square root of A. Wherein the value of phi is 4.42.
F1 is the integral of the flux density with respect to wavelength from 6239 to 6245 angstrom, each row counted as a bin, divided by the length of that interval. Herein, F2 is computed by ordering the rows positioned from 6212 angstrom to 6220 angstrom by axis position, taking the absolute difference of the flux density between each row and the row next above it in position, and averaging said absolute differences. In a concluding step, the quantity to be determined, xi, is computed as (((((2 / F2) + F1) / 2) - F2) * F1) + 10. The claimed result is 192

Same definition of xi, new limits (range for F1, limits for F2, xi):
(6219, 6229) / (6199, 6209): 172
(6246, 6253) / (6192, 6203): 209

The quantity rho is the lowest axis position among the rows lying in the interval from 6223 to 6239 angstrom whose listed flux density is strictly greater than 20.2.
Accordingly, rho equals 6233.97 angstrom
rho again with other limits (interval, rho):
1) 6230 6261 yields 6233.97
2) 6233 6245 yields 6233.97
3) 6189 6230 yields 6189.63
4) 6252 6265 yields 6258.42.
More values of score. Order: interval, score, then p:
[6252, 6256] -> 100.6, 20.12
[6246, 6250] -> 103.5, 20.7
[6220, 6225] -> 102.0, 20.4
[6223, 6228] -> 94.0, 18.8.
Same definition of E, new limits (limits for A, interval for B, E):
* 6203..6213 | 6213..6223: 0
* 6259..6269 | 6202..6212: 6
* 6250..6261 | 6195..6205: -4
